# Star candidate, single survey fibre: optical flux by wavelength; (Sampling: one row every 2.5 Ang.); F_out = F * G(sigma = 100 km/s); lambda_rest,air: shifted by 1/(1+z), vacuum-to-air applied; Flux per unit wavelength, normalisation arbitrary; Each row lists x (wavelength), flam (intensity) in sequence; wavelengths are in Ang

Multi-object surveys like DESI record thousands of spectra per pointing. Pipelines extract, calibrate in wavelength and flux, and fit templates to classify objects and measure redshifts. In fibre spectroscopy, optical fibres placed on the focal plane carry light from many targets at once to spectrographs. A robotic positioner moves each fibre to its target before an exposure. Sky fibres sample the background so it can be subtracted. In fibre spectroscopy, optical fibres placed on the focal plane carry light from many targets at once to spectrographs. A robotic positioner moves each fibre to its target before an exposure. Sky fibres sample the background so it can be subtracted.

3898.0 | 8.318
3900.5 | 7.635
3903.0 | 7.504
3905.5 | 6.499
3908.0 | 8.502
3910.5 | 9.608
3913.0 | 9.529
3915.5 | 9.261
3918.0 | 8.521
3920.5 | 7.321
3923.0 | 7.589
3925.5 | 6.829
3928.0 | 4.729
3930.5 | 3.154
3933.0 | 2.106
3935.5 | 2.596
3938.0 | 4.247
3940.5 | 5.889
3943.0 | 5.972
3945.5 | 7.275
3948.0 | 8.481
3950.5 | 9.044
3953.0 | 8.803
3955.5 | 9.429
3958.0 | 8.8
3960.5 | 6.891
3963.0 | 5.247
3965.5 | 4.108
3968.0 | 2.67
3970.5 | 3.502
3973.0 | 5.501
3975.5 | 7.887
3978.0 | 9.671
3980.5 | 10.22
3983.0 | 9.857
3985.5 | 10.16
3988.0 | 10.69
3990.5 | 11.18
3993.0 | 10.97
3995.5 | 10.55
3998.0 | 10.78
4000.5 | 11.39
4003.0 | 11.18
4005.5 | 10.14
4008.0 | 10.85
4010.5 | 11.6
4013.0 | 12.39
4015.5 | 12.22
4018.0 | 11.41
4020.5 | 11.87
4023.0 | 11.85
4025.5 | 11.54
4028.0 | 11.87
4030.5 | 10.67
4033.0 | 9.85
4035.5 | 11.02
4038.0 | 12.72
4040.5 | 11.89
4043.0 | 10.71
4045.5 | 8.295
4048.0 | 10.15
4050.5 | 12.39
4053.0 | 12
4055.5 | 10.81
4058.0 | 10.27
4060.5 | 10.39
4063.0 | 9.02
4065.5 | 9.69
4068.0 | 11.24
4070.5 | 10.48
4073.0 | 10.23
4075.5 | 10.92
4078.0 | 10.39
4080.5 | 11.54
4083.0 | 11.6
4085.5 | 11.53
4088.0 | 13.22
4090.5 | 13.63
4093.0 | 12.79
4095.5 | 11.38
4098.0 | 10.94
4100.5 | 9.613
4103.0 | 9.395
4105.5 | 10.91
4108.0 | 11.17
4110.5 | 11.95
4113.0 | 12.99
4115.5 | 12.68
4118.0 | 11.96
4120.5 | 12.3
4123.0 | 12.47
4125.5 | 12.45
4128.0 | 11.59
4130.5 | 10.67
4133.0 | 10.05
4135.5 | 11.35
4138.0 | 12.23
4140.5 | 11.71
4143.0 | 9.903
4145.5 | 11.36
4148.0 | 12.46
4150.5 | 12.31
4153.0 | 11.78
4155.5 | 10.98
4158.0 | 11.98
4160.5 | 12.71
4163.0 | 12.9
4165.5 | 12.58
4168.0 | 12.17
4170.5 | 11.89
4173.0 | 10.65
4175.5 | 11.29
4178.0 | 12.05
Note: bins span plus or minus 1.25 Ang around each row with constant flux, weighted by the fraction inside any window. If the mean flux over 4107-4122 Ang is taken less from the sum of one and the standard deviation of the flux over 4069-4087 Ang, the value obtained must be -10.6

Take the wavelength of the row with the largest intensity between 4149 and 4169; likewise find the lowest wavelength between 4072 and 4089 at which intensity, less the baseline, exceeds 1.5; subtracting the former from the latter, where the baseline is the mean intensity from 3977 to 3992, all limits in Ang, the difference -75.0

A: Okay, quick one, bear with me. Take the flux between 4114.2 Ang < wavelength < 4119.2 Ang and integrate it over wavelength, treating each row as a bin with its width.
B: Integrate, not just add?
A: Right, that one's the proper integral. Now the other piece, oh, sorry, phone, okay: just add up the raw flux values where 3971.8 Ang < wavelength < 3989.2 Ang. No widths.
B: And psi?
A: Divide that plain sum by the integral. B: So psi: 1.0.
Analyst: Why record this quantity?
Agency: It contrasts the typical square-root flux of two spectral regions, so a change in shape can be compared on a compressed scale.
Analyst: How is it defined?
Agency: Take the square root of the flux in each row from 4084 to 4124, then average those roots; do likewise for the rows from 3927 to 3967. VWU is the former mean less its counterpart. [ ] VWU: 1.0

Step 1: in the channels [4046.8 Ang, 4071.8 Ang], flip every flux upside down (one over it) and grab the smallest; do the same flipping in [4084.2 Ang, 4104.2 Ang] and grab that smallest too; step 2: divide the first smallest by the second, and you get 1.10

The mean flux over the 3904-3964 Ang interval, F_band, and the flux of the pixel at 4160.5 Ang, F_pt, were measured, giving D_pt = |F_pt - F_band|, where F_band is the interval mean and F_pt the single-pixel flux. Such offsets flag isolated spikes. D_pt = 5.8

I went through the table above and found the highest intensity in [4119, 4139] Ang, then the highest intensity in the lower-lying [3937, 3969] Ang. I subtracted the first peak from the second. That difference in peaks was -3.0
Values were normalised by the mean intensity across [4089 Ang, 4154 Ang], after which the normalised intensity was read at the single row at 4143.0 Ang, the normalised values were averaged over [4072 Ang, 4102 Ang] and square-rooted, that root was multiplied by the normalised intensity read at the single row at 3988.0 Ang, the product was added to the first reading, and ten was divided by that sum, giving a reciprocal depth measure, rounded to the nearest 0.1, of 5.7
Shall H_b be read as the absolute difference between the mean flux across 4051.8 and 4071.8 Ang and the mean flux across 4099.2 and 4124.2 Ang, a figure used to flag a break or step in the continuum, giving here 1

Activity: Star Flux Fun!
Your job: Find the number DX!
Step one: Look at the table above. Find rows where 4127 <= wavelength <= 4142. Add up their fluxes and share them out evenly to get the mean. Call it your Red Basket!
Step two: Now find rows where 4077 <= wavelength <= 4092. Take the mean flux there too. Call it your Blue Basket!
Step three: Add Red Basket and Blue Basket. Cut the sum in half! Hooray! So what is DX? 11.6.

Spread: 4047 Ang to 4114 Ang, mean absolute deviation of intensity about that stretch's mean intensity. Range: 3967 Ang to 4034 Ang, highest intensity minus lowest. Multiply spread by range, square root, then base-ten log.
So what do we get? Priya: 0.480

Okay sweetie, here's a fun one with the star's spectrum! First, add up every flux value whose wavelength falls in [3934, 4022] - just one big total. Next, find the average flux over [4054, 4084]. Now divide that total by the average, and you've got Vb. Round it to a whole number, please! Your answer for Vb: 29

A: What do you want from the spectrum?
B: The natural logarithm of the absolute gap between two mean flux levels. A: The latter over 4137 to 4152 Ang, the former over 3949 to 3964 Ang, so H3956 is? 1.3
